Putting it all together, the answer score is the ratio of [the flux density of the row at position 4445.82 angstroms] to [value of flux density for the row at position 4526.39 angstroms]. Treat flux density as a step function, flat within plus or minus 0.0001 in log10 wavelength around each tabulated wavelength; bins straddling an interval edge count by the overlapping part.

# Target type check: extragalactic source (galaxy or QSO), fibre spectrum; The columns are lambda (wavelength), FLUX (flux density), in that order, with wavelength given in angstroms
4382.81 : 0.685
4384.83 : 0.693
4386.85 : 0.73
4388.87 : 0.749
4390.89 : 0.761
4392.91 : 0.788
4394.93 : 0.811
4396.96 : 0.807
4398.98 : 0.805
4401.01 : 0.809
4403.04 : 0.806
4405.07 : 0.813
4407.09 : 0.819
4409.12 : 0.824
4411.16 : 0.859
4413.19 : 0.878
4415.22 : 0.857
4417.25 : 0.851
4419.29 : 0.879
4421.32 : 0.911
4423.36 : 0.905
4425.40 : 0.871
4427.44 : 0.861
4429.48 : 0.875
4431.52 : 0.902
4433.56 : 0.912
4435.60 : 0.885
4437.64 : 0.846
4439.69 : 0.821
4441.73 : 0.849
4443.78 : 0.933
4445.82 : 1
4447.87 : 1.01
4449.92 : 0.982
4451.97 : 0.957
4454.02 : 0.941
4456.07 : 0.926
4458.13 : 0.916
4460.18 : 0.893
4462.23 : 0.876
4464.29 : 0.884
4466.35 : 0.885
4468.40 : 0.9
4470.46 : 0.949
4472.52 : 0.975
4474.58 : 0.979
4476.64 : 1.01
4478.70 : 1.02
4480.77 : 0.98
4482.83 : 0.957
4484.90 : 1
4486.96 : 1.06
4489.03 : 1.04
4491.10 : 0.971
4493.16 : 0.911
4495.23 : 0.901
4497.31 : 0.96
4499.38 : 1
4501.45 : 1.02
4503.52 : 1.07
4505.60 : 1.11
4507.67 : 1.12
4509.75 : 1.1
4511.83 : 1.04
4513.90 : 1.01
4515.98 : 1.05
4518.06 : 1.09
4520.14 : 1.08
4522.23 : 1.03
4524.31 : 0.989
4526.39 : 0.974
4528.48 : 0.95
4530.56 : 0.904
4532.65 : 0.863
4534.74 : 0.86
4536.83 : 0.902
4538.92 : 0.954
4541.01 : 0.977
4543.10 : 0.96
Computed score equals 1.03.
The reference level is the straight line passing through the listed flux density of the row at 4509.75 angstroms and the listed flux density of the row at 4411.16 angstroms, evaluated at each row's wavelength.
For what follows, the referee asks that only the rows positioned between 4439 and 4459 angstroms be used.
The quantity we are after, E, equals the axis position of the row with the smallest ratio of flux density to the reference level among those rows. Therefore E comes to 4439.69 angstroms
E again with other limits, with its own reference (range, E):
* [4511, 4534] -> 4532.65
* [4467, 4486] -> 4468.40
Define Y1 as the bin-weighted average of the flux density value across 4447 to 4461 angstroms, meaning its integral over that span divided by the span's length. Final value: 0.95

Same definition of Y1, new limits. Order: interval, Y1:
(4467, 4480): 0.97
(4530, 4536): 0.87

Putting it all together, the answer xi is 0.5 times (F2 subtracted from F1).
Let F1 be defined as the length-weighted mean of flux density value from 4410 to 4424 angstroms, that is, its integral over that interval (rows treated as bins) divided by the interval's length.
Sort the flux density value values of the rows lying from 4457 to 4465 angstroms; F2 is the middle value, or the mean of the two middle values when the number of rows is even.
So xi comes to -0.01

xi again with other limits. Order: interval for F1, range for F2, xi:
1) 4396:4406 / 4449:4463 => -0.06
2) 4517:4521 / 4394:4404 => 0.14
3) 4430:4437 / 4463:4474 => 0.00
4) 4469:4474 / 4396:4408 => 0.07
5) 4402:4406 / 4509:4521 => -0.13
